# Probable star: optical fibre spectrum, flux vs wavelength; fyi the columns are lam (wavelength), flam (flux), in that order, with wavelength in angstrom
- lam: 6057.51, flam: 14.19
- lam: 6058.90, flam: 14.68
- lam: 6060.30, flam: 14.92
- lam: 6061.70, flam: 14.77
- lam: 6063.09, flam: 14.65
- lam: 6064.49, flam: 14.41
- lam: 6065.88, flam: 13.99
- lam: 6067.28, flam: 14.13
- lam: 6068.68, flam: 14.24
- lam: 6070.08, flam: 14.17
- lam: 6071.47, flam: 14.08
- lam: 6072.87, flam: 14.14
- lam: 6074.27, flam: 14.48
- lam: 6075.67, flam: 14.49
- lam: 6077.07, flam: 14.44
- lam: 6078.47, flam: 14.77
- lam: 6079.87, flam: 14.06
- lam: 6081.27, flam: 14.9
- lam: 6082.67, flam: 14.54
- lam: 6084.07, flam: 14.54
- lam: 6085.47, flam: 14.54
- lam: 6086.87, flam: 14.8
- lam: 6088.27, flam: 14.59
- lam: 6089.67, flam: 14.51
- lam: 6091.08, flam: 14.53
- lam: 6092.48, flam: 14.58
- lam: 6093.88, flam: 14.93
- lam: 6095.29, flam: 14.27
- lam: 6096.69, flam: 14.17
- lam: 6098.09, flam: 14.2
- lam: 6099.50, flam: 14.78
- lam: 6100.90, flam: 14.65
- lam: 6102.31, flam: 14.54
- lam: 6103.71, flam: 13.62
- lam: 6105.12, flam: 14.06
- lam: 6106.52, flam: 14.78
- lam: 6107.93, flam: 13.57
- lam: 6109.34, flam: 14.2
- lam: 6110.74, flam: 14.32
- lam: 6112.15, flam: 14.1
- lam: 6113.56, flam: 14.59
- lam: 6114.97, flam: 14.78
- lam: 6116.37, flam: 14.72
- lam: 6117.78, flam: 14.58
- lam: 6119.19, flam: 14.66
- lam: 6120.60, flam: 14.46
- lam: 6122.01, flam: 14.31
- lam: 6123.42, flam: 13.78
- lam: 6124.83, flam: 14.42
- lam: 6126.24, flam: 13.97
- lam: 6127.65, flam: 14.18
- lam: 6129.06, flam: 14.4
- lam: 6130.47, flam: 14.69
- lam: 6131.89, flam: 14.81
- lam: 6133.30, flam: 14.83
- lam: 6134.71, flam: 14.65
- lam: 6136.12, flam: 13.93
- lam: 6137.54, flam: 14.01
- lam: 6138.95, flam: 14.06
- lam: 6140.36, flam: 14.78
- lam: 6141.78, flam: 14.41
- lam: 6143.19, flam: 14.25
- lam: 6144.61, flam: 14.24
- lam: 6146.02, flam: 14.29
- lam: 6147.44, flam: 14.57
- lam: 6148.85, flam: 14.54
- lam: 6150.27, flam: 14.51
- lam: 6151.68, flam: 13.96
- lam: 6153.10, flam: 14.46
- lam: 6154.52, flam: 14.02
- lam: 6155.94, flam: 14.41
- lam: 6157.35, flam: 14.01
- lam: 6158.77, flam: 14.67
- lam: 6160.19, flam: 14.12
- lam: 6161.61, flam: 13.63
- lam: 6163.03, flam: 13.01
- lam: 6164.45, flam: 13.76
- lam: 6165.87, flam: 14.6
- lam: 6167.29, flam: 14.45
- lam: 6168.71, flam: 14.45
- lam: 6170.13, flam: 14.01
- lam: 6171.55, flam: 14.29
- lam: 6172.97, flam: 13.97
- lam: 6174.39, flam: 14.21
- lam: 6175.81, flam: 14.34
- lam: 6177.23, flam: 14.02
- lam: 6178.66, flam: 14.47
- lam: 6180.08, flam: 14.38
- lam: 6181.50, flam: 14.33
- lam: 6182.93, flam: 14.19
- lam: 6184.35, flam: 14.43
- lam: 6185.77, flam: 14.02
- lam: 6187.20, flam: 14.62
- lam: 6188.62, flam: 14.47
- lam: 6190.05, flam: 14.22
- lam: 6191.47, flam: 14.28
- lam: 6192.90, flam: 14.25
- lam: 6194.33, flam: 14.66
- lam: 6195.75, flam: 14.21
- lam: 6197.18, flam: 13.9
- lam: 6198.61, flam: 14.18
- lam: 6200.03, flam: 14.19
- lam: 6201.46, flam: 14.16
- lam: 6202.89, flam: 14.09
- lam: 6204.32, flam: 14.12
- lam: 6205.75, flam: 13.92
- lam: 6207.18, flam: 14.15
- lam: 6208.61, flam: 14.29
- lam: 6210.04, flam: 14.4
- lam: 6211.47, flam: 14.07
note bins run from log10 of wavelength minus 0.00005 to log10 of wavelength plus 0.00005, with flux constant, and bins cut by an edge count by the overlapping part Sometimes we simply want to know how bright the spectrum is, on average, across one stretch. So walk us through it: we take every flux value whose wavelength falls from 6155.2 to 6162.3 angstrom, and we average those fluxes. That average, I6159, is 14.2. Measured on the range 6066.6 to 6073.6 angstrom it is 14.2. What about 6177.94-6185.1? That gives 14.4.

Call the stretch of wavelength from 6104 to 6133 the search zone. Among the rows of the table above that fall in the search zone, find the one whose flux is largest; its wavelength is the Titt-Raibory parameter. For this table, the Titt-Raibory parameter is 6131.89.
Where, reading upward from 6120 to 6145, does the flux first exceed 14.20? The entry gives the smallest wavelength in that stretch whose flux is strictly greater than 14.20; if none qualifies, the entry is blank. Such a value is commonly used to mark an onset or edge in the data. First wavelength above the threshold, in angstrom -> 6120.60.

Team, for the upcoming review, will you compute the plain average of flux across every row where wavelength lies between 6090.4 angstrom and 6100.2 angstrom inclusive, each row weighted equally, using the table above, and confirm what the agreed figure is 14.5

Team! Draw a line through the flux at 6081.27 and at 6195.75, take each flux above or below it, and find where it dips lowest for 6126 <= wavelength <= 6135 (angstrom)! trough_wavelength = 6126.24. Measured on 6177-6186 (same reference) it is 6177.23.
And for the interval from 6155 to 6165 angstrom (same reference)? 6163.03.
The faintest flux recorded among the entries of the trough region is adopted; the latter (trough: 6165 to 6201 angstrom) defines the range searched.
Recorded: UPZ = 13.9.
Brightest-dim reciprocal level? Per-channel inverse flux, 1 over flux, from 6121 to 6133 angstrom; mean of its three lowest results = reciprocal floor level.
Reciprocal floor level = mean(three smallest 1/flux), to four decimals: 0.0683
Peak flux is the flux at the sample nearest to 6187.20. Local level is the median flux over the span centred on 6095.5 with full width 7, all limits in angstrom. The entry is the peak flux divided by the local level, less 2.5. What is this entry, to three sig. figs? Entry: -1.48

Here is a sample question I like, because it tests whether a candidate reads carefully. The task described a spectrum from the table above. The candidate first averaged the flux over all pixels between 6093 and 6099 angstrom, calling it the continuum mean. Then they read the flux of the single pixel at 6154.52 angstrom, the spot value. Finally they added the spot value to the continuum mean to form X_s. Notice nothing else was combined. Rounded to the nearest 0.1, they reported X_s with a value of 28.4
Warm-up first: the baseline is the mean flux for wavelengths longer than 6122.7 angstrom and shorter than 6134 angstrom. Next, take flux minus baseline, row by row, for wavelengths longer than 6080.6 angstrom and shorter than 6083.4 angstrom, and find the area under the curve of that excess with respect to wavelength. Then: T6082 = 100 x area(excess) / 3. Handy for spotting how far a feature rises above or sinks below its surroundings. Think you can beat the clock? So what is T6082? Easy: 31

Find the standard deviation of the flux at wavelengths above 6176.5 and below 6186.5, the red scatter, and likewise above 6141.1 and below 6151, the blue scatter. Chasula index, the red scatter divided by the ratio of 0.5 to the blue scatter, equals 0.05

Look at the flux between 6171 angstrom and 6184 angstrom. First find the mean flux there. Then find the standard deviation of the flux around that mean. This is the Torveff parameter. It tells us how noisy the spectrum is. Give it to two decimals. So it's 0.16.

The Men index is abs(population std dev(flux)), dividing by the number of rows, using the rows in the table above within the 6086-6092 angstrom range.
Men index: 0.11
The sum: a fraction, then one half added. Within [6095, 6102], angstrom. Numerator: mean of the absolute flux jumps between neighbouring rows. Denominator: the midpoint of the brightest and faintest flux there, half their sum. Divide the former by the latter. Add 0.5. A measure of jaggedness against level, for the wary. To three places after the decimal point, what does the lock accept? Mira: 0.515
